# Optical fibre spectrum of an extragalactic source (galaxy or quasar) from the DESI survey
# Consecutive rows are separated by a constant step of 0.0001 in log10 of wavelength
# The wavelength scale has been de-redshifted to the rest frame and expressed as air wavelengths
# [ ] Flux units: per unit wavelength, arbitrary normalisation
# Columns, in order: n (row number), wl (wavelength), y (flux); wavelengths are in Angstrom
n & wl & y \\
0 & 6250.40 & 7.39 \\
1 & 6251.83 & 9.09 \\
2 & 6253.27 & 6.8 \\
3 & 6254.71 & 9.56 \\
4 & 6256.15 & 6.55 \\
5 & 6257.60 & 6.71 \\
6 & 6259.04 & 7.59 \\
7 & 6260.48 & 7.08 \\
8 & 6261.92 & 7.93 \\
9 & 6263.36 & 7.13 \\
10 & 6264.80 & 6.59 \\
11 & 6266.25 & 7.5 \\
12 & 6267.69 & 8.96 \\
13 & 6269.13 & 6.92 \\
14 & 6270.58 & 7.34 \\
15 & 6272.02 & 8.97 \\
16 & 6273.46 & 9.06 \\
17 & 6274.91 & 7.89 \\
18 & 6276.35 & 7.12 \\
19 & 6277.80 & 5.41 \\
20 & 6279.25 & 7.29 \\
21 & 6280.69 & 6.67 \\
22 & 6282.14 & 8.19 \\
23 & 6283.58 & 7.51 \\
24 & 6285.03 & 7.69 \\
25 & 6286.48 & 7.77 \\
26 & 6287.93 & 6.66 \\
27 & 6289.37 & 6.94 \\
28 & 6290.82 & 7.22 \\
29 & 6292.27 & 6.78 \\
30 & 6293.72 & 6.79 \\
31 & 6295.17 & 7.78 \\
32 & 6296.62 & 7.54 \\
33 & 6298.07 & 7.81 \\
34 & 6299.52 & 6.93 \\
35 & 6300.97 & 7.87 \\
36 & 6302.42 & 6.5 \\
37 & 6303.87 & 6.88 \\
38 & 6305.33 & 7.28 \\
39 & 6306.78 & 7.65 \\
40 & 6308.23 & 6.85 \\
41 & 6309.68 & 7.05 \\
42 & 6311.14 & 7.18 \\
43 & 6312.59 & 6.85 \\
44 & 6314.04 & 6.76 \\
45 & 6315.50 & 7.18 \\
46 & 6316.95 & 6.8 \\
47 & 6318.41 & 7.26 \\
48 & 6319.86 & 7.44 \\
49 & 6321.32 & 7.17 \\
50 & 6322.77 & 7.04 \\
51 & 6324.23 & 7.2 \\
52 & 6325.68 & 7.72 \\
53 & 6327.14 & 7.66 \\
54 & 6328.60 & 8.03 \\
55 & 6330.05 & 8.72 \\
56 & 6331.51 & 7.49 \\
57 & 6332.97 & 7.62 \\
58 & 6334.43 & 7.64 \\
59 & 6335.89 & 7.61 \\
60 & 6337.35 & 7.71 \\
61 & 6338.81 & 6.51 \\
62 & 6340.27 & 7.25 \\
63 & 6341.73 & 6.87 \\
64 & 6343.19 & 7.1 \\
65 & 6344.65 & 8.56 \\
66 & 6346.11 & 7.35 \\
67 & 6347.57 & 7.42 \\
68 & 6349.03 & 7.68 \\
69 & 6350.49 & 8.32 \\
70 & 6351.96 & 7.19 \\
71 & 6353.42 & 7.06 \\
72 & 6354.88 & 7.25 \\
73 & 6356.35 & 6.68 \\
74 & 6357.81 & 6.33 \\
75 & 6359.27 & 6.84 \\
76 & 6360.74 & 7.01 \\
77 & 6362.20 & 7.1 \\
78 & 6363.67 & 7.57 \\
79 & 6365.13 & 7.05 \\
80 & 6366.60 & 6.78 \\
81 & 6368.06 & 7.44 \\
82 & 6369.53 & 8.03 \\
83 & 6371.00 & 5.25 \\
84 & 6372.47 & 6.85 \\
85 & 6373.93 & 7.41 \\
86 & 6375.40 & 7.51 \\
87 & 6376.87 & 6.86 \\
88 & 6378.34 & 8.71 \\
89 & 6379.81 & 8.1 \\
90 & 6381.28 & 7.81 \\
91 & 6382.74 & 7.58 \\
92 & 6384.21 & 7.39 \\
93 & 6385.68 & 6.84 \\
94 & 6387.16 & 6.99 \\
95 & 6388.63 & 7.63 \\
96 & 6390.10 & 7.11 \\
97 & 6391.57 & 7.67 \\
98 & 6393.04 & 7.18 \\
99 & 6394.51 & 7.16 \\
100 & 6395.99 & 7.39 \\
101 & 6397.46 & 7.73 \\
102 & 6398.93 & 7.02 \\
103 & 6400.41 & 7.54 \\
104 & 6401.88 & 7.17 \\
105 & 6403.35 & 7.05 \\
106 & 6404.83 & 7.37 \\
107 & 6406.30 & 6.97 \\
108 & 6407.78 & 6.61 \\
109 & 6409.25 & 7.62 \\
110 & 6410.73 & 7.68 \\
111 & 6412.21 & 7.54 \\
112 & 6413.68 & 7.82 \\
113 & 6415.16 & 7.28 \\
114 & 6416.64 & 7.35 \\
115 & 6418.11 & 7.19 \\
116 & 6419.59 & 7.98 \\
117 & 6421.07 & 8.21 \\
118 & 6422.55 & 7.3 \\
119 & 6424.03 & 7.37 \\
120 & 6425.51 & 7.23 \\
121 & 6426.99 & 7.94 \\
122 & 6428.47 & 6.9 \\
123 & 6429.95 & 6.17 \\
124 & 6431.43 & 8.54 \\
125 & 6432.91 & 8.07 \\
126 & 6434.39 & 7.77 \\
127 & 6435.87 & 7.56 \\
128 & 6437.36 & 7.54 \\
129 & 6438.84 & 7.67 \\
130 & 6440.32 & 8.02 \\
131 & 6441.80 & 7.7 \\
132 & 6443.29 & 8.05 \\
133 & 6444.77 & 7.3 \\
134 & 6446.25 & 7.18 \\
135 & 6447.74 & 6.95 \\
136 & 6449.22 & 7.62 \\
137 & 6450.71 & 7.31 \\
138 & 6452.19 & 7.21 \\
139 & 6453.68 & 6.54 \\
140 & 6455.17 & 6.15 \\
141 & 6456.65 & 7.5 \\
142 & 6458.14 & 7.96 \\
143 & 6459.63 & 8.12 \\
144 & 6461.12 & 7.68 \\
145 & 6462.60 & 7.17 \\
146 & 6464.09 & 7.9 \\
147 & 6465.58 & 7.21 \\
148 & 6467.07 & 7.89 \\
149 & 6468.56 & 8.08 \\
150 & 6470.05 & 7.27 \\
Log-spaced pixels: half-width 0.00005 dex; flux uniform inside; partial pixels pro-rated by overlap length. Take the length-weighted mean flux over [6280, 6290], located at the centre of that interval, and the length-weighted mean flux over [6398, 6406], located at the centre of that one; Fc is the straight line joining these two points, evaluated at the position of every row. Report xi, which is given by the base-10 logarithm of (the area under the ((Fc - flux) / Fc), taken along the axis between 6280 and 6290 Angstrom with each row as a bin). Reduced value -2.50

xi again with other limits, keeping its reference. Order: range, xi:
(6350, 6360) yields -0.53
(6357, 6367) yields -0.36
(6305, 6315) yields -0.47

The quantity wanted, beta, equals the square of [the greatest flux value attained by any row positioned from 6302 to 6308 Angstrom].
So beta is 59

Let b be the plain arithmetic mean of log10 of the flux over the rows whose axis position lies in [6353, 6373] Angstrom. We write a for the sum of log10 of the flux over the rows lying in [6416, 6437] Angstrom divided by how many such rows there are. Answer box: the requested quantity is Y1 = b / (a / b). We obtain 0.805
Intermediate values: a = 0.876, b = 0.840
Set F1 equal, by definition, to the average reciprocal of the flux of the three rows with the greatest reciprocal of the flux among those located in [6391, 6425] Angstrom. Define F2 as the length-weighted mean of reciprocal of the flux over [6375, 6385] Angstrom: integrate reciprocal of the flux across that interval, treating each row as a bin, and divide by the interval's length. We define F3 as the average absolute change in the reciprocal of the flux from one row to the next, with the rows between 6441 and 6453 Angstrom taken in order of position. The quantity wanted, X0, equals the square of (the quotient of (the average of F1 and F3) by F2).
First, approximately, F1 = 0.146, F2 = 0.130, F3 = 0.0065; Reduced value 0.341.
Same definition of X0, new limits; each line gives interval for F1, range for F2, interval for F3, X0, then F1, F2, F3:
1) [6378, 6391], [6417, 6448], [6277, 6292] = 0.355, 0.143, 0.133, 0.0152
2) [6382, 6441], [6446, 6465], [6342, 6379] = 0.371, 0.153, 0.137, 0.0140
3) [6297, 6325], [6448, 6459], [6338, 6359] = 0.325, 0.150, 0.140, 0.0102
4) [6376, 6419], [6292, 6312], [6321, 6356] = 0.315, 0.148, 0.139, 0.0083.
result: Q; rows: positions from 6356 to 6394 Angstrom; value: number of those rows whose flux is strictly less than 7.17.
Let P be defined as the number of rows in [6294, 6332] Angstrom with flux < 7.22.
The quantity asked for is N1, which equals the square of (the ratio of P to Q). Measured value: 1.00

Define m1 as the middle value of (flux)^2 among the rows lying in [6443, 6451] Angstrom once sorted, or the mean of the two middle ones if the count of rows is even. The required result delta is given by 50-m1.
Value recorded -3.4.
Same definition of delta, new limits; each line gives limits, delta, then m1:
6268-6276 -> -12.3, 62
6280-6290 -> -6.4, 56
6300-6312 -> -0.6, 51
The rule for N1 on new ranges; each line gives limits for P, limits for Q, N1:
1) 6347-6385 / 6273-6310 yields 1.00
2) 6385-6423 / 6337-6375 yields 0.72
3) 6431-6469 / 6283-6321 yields 0.34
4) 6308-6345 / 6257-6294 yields 1.17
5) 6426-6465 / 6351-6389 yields 0.38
